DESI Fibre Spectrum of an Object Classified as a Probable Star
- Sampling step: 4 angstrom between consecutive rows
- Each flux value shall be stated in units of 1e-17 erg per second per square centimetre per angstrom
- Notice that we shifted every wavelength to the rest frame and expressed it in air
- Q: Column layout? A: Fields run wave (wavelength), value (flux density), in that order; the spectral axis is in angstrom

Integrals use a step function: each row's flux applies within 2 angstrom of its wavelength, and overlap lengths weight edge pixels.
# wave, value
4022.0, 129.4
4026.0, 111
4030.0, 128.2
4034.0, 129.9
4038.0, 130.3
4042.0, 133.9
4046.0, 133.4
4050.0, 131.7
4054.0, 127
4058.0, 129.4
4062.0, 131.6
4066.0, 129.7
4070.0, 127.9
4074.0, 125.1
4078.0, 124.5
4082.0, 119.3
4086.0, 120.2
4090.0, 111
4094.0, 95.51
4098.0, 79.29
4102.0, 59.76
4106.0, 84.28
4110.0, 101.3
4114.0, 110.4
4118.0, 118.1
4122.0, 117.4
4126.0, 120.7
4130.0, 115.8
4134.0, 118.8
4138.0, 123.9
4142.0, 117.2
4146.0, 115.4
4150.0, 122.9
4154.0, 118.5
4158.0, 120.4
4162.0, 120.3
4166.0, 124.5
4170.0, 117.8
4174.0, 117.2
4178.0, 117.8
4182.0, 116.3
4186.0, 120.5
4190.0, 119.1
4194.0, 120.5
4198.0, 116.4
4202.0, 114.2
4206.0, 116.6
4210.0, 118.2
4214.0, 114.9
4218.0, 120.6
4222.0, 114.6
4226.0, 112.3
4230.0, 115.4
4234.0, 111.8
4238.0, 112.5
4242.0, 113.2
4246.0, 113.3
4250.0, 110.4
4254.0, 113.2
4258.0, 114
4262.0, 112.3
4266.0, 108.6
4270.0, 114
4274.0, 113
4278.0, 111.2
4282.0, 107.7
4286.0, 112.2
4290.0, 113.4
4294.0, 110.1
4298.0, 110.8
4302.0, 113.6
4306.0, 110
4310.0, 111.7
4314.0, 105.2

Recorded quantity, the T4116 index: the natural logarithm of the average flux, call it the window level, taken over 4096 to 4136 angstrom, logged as 4.63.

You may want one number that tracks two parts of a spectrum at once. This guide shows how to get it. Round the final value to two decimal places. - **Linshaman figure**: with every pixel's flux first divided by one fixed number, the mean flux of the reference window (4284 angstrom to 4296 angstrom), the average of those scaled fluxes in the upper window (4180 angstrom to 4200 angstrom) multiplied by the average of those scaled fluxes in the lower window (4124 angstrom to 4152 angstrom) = 1.13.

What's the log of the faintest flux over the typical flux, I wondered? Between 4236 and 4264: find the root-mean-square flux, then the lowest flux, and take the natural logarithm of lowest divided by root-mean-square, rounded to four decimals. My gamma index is -0.0207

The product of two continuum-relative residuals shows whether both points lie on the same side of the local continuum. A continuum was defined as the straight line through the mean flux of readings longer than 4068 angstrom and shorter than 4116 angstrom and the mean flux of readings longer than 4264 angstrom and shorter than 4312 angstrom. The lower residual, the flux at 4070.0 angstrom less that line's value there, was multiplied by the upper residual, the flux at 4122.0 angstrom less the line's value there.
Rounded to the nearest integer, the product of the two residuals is 274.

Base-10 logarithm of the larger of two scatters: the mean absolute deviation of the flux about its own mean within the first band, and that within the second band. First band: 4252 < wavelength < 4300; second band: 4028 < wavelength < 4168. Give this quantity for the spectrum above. 1.03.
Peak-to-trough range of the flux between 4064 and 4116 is 70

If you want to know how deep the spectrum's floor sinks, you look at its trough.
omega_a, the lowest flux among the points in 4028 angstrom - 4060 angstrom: 127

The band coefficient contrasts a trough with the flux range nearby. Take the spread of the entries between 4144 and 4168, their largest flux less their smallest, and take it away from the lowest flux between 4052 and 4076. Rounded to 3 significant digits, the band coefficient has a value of 116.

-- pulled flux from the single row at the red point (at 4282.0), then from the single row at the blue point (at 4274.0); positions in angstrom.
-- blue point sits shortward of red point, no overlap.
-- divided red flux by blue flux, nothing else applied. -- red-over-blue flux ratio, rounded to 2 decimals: 0.95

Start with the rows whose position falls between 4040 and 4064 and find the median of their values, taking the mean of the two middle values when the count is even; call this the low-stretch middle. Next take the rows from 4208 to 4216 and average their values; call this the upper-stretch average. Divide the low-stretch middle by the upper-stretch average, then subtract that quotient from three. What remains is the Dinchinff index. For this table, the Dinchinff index 1.87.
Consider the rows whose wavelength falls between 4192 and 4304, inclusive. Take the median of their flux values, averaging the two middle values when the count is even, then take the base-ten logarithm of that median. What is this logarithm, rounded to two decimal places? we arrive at 2.05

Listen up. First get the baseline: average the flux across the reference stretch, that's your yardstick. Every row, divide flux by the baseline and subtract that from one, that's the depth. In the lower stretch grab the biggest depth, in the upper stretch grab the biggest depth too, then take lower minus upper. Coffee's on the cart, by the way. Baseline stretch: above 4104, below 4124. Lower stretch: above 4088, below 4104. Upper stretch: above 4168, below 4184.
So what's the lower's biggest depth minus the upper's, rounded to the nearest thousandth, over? 0.532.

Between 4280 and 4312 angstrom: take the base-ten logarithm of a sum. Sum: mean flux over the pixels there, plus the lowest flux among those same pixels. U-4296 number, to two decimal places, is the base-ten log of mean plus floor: 2.34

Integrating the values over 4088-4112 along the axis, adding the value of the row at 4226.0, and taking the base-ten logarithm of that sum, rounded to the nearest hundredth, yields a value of 3.35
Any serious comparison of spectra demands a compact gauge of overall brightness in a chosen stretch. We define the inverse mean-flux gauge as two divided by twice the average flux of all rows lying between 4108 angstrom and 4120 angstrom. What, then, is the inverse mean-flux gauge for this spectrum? 0.0091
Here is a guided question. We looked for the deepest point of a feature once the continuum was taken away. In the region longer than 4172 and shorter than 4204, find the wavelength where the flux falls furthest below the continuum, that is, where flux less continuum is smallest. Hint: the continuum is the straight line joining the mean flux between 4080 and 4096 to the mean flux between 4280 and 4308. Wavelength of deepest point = 4202.0 angstrom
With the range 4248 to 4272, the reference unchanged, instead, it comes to 4266.0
